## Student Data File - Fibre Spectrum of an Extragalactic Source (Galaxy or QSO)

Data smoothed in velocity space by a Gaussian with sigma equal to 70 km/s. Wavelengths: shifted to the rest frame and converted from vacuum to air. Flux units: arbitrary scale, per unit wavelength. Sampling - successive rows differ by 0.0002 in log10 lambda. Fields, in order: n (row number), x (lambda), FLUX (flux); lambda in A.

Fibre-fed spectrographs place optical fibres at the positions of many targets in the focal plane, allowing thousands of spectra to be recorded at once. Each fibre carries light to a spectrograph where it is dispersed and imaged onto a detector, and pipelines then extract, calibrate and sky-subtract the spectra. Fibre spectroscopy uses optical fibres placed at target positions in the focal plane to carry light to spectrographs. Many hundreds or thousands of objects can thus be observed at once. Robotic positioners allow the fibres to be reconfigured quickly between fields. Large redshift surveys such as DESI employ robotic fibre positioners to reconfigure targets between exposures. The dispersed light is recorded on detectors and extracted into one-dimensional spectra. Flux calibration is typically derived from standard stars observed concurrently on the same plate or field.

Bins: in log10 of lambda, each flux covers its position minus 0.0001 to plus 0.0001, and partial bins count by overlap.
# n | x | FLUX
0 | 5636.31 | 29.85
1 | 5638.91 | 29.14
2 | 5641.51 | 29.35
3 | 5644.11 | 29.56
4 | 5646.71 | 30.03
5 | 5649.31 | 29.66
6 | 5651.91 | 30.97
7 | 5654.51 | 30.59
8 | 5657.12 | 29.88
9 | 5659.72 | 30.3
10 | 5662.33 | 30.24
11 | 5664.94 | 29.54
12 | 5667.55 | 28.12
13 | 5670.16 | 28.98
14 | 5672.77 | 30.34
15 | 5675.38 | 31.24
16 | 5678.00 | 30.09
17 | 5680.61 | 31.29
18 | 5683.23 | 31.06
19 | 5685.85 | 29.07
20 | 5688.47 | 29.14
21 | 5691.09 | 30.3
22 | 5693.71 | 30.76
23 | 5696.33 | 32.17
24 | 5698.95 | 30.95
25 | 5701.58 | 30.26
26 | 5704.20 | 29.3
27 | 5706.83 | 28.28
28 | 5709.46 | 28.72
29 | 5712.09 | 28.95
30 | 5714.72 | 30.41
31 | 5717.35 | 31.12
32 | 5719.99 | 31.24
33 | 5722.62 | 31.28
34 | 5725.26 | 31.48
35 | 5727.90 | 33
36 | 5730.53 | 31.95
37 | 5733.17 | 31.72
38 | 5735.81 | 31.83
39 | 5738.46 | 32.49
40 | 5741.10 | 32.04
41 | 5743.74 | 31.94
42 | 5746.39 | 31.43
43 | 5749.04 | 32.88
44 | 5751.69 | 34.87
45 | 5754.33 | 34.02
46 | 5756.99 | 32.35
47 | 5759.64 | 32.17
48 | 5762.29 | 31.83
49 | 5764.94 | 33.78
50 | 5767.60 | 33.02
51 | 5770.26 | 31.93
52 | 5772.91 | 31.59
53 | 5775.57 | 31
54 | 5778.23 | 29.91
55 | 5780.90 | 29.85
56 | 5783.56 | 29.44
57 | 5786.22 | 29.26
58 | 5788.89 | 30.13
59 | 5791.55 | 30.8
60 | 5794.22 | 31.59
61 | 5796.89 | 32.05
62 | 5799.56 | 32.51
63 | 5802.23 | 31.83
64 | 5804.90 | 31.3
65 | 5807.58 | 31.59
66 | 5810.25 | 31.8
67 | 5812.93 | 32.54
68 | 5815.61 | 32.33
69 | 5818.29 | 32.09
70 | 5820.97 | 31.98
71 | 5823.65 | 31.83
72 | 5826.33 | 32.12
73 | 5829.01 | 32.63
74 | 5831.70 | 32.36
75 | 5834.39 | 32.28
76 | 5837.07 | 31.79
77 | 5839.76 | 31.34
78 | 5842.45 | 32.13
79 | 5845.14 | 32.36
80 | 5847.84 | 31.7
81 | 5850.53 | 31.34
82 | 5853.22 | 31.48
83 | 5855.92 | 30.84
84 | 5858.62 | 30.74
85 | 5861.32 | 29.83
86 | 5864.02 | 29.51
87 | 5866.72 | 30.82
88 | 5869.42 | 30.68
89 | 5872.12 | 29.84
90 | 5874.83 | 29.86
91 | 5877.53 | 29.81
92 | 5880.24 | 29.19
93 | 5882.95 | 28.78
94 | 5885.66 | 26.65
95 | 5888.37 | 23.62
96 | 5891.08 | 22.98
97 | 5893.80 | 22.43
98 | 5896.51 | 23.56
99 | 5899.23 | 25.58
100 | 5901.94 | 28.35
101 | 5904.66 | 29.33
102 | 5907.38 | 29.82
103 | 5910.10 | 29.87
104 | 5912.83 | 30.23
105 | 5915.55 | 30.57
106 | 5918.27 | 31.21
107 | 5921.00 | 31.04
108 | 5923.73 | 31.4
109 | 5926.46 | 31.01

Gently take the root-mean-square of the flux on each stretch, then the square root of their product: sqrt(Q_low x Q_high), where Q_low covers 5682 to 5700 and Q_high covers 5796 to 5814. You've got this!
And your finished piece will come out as 31.2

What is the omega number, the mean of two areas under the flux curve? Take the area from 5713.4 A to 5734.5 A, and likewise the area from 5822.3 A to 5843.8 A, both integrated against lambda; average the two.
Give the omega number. 677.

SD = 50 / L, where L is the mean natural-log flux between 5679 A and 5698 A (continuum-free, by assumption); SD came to 14.6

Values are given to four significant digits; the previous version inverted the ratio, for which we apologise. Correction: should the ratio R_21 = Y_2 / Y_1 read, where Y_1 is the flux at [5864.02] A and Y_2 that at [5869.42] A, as 1.040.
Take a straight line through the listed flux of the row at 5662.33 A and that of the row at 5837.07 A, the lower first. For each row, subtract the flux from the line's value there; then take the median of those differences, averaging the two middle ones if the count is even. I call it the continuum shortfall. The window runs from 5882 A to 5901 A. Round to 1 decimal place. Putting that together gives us 8.6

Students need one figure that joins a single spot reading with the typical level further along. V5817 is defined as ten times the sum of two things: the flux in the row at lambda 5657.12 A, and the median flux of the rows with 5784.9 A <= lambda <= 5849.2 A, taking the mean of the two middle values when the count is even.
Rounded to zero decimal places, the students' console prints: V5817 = 618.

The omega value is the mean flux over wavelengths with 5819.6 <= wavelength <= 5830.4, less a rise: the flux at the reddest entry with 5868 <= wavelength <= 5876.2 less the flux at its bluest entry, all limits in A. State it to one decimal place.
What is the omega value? 33.0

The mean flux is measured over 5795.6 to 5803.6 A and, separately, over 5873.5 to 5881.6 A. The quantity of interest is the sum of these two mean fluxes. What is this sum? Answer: 61.8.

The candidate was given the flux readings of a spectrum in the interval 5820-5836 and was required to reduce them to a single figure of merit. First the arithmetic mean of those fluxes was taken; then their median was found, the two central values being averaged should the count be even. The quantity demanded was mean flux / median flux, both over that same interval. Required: 1.00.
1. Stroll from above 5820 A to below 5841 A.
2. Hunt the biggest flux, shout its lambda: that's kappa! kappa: 5829.01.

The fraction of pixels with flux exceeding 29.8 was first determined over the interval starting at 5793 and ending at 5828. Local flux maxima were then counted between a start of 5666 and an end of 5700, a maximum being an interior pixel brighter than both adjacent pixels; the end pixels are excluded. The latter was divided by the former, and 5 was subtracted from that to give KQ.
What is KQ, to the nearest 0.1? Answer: -2.0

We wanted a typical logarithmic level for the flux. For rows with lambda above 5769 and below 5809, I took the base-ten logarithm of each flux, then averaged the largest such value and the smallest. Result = 1.49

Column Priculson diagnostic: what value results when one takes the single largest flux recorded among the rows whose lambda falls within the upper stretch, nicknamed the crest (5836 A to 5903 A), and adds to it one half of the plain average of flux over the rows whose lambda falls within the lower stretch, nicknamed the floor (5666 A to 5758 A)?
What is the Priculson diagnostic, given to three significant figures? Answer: 47.9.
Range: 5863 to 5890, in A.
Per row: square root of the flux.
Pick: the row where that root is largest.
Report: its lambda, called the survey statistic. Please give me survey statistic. 5866.72 A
